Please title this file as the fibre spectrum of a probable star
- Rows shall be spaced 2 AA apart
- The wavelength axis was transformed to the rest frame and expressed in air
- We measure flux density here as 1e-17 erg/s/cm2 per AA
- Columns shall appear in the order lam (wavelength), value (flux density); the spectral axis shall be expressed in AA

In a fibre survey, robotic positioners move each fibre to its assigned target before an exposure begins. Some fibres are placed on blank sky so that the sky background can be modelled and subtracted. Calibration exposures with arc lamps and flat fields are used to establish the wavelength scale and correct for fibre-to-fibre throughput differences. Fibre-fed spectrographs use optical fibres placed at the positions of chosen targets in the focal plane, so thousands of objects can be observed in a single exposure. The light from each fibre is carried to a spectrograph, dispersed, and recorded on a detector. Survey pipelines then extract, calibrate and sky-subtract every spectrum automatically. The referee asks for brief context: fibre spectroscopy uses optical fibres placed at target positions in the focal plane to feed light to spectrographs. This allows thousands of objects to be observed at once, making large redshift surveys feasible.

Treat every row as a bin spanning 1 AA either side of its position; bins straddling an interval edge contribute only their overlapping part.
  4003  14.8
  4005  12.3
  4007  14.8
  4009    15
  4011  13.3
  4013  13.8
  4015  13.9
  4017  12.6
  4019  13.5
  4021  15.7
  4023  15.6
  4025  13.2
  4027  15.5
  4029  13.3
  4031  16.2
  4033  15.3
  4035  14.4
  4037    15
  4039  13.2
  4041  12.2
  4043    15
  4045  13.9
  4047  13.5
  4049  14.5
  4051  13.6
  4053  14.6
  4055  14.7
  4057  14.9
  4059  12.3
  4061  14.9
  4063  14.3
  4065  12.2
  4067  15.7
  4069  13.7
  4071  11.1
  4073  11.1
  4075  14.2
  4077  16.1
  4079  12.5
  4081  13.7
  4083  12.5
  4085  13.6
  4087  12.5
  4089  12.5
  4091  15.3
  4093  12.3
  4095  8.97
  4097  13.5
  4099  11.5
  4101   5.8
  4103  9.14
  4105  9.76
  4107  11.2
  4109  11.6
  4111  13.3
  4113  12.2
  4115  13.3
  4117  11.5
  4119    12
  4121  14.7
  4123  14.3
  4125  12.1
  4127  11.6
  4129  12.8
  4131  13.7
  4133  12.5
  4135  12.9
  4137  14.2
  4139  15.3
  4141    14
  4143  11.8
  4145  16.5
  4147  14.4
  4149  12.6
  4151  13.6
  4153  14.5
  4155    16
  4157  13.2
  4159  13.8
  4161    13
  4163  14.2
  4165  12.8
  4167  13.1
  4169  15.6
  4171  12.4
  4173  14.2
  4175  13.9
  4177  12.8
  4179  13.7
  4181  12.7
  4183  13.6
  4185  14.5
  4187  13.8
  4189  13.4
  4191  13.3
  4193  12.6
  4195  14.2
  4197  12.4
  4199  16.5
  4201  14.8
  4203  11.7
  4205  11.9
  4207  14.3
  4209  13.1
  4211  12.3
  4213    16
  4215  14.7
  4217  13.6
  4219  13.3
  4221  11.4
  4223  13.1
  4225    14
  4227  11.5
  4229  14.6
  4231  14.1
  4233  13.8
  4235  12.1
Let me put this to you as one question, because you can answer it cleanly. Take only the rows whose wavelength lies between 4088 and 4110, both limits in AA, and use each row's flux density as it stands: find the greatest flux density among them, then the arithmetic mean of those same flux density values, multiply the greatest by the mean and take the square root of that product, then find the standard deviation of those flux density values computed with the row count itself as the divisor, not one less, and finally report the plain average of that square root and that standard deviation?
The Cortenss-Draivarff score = 7.7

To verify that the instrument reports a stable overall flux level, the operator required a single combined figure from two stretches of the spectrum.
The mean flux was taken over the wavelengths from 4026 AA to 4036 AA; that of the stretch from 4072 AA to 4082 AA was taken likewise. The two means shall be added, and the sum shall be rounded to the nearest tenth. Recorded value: 28.5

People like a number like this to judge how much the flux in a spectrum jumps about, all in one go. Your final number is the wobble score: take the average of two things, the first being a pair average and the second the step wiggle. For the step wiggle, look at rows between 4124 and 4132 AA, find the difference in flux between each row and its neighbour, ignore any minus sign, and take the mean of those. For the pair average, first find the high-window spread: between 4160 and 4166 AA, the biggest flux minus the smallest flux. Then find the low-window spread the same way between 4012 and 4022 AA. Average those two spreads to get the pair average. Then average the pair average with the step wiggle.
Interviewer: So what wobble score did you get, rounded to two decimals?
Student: 1.56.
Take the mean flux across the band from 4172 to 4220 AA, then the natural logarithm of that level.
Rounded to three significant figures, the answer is 2.61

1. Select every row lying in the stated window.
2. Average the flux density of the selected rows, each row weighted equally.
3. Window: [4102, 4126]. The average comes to 12.1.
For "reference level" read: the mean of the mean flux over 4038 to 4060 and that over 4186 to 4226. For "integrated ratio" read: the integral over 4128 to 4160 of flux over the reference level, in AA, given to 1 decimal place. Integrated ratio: 32.4 AA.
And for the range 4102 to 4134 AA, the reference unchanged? 28.6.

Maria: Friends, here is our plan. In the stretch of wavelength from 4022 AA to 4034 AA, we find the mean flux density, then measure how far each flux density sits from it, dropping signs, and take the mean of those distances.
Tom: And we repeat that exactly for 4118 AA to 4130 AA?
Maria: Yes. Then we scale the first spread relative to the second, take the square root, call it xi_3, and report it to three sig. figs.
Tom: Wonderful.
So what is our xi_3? 1.01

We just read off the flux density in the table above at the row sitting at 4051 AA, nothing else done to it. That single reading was 13.6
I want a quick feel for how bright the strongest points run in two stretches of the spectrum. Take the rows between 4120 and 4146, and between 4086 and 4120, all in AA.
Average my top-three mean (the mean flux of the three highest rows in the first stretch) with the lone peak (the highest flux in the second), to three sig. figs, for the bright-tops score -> 15.4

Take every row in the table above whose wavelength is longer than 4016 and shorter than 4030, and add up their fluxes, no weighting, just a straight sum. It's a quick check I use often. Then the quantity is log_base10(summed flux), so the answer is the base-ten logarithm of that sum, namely 2.00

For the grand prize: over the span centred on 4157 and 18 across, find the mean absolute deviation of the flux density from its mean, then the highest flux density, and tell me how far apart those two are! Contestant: 15.2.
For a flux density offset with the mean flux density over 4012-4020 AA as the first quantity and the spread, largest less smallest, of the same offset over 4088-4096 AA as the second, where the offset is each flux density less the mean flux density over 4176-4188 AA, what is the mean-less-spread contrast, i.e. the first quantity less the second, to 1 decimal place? -6.4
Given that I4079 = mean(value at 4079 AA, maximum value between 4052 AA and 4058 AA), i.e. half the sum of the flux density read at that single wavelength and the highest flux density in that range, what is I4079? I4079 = 13.7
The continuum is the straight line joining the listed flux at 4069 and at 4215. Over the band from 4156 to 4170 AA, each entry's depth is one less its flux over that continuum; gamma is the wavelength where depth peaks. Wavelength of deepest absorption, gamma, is 4165 AA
